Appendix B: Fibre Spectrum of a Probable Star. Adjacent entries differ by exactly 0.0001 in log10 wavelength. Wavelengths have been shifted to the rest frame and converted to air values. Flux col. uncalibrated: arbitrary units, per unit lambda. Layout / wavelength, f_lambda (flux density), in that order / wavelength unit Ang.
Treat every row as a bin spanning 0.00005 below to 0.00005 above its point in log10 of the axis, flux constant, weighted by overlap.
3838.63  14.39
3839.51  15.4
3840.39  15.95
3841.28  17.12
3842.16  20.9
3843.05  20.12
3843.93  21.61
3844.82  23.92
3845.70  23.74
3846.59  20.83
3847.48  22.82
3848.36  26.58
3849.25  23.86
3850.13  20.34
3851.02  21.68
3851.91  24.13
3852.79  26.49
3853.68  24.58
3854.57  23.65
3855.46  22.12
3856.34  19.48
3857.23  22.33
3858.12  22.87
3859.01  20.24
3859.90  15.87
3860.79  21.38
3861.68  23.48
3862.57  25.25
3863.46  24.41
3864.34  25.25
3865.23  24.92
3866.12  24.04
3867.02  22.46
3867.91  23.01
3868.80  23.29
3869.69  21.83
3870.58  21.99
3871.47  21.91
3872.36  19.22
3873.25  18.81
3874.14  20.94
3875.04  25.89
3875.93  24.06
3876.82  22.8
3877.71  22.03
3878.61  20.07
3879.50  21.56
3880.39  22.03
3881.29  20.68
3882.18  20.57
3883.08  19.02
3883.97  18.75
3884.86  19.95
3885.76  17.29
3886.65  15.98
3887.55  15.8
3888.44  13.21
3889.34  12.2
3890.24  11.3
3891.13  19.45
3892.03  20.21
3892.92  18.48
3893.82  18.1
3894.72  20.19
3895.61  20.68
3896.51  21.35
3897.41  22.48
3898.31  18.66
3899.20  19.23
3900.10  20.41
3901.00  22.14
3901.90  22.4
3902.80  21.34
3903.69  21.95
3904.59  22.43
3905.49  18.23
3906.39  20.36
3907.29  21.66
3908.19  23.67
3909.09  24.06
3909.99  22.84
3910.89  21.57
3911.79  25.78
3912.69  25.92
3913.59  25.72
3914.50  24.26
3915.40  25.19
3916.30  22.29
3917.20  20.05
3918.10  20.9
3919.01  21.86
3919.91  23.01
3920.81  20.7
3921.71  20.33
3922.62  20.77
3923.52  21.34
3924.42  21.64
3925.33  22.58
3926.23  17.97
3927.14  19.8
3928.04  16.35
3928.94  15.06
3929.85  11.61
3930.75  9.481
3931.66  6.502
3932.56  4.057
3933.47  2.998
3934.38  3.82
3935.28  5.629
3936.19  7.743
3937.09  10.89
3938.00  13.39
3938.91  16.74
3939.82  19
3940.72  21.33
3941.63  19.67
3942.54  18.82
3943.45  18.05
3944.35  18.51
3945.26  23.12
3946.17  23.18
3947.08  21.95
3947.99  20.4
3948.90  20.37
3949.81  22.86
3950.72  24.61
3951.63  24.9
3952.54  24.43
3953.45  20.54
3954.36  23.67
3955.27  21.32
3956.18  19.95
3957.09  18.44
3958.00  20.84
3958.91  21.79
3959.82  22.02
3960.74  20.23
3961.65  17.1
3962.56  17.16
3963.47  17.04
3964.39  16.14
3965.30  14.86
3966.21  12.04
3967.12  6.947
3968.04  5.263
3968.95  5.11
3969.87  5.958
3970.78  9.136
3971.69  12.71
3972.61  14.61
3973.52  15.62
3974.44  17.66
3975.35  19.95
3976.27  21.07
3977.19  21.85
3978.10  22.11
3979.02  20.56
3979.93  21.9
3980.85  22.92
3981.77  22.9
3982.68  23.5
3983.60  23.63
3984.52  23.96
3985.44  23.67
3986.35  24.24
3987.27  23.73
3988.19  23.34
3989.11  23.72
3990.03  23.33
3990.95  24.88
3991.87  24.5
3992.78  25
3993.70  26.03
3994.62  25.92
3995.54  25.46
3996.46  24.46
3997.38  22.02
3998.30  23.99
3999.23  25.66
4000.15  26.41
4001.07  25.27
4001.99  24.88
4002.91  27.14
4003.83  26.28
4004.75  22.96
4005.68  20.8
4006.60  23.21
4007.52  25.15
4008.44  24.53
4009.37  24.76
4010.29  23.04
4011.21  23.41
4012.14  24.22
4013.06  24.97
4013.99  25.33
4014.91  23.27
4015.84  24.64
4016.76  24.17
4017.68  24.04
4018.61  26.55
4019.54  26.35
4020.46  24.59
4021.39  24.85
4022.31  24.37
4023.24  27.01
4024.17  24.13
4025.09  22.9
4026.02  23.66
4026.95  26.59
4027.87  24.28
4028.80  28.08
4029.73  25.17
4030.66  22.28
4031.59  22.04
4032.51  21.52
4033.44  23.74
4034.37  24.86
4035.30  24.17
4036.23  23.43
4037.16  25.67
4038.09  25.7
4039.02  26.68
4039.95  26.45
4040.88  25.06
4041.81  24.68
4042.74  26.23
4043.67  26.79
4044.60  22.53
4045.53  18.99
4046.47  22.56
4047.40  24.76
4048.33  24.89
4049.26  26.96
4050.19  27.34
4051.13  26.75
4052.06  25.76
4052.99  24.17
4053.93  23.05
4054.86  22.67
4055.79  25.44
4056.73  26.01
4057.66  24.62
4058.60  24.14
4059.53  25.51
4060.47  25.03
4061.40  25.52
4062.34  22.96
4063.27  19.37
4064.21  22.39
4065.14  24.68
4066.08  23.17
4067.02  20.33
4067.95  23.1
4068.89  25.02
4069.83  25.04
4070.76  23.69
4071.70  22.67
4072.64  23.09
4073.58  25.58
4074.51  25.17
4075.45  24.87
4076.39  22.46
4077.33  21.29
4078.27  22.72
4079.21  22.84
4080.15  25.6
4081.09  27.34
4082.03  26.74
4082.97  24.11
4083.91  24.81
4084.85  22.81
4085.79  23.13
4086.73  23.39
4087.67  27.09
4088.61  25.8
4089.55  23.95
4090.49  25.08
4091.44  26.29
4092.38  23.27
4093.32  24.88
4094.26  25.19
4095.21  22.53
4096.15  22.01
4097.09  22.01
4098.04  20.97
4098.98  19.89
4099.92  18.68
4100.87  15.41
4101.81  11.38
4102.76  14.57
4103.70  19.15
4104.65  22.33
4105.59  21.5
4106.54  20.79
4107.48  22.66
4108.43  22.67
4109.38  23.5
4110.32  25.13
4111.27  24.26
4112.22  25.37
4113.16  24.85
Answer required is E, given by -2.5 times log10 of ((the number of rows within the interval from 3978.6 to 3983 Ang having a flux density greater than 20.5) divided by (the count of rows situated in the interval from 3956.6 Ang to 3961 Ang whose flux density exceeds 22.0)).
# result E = -1.7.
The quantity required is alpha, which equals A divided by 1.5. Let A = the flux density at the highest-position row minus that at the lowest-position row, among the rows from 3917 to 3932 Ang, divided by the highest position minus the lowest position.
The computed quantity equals -0.62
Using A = -0.94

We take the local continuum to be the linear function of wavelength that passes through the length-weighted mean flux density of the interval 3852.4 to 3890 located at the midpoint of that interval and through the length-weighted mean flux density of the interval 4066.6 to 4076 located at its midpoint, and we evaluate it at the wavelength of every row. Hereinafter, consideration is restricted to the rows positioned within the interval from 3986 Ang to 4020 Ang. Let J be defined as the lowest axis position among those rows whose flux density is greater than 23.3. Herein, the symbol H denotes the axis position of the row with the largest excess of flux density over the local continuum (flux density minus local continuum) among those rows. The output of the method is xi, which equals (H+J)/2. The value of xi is 3994.6 Ang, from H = 4002.91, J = 3986.35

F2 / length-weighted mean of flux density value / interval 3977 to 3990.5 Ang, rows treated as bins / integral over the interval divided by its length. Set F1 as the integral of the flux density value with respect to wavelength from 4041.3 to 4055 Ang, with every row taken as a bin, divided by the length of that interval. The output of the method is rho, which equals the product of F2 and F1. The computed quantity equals 567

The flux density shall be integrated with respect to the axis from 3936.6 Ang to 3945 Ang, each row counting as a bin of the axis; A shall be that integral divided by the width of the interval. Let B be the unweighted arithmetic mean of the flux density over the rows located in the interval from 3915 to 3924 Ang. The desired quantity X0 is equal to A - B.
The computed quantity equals -4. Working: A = 17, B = 22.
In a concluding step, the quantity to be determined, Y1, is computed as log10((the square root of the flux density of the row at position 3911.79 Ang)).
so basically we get 0.706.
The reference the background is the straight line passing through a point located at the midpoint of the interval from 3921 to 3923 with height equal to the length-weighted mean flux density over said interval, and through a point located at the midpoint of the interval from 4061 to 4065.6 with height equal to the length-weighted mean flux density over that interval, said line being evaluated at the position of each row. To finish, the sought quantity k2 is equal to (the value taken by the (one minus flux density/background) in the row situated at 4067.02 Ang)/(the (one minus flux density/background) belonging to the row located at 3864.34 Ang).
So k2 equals -0.4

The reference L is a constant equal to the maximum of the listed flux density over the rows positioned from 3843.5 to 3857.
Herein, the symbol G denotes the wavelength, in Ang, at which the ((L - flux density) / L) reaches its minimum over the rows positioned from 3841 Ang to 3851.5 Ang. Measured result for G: 3848.36 Ang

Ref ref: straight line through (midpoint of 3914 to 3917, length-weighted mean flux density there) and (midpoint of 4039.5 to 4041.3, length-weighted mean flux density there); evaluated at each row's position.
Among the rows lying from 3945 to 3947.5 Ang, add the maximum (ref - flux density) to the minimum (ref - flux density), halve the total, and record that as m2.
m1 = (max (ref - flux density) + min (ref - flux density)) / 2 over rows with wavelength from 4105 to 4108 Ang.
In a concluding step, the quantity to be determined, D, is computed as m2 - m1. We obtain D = -4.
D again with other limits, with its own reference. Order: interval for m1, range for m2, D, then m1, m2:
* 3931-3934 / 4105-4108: -14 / 19.1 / 5.2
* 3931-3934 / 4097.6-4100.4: -12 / 19.1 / 7.0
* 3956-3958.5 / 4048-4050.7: -5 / 4.7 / -0.2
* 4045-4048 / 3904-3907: -1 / 4.0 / 3.1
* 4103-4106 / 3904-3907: -3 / 6.1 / 3.1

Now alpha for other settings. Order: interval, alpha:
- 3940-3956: 0.00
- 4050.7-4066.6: -0.16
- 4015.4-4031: -0.11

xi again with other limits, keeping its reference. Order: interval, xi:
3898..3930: 3910.4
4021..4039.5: 4025.1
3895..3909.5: 3908.6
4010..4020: 4014.9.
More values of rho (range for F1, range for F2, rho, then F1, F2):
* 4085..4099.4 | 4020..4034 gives 577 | 23.7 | 24.4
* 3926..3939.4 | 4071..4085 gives 258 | 10.7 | 24.2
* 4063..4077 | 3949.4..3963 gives 499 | 23.4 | 21.3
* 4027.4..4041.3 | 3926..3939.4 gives 263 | 24.6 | 10.7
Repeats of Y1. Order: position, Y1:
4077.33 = 0.664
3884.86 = 0.650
